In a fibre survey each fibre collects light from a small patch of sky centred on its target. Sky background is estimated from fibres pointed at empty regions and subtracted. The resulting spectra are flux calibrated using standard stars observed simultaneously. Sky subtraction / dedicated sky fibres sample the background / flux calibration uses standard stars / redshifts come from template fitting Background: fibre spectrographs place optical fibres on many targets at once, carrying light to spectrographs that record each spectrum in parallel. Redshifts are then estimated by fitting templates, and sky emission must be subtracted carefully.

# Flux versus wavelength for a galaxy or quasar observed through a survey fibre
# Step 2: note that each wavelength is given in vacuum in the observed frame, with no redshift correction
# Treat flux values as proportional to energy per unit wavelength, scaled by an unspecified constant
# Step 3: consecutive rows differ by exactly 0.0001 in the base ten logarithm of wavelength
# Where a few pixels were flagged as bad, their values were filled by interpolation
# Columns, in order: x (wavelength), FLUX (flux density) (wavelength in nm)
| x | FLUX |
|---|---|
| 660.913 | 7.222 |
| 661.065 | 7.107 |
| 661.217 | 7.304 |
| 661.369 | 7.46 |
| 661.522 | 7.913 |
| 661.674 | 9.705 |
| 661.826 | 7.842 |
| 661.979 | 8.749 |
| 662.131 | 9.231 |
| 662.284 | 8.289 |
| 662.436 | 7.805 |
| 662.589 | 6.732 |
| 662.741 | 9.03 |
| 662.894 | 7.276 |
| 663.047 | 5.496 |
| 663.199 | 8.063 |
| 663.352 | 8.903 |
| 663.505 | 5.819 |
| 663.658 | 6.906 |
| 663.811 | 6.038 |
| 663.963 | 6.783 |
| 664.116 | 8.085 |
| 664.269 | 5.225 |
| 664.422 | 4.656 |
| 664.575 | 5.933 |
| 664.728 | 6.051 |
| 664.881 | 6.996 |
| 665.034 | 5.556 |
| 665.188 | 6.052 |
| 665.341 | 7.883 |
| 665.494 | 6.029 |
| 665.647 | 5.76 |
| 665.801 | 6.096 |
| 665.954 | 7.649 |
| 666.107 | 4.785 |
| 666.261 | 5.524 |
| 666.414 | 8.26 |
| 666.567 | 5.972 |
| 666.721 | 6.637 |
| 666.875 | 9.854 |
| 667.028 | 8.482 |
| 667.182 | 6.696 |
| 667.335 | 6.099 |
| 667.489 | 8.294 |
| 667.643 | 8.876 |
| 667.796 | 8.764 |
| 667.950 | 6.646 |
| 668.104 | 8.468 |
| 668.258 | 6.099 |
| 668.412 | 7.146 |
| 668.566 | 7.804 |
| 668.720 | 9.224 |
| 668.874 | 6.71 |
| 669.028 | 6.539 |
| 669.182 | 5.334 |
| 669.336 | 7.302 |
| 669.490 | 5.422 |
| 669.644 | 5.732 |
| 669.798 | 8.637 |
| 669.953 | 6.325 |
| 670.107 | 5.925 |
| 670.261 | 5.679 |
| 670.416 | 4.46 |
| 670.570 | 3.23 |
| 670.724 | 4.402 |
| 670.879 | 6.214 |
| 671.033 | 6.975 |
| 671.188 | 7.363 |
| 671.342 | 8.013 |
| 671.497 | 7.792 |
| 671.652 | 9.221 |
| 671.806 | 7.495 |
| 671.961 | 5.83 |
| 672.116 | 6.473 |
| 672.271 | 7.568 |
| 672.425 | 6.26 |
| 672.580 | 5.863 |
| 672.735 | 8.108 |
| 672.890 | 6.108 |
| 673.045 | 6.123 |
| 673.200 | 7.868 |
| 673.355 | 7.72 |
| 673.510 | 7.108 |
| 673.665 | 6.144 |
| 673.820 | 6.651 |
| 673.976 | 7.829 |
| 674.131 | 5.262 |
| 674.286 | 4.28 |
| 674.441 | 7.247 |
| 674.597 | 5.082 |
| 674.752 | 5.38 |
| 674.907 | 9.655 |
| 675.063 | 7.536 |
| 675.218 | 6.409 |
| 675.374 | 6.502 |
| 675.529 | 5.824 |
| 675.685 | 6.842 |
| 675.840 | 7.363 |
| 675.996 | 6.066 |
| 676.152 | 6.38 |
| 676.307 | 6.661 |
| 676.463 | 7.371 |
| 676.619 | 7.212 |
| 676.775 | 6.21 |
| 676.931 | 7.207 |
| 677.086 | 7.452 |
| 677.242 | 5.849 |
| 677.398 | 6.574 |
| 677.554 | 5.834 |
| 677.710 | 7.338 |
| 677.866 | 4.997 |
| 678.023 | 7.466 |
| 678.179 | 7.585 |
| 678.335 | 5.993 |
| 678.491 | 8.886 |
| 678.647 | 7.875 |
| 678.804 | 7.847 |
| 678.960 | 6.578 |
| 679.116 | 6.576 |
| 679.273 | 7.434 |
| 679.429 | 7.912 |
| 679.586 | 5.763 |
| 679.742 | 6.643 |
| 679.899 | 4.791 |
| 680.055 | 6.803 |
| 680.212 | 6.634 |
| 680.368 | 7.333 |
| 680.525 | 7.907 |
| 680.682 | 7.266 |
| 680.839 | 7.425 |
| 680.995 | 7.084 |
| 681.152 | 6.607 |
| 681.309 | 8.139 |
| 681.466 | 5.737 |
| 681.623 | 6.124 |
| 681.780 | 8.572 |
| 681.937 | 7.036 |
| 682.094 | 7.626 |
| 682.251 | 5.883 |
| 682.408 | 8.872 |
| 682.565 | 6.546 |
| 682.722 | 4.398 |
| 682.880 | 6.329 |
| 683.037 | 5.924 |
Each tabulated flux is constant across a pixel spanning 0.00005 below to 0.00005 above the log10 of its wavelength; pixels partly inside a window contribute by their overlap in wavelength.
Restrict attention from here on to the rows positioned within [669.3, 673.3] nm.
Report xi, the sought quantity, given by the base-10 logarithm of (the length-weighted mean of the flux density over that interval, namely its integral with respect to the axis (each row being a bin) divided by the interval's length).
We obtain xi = 0.82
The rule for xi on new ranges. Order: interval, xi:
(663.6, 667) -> 0.81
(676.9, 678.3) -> 0.82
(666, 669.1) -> 0.87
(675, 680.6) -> 0.83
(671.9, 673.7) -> 0.83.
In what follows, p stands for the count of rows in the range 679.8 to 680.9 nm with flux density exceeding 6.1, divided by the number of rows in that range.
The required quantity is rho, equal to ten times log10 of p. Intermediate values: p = 0.9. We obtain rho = -0.7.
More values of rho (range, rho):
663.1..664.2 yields -1.5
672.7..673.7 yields 0.0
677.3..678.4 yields -2.4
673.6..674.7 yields -2.4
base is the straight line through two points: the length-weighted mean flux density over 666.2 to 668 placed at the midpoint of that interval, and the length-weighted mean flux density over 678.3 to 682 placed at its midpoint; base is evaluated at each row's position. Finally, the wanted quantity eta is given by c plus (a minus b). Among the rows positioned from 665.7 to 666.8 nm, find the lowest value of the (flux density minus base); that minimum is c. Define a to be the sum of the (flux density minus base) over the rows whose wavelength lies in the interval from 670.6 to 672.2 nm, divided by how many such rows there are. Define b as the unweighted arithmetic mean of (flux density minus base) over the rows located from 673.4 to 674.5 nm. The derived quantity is -2.3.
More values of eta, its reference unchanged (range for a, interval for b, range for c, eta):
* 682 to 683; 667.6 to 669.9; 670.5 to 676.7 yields -4.3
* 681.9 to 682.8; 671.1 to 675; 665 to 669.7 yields -2.6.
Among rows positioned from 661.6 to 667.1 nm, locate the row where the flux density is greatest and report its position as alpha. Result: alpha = 666.875 nm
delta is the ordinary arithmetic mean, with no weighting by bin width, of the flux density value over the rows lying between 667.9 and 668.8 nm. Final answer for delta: 7.6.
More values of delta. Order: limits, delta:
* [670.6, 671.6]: 6.8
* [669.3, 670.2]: 6.6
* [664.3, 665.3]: 5.9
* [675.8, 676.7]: 6.8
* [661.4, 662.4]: 8.6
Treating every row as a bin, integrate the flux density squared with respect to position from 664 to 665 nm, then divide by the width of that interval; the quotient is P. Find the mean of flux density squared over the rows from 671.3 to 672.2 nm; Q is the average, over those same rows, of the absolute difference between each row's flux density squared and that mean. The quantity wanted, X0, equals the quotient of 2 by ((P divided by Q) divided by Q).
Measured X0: 9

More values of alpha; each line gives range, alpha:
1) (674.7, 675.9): 674.907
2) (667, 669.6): 668.720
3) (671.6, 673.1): 671.652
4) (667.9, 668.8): 668.720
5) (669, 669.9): 669.798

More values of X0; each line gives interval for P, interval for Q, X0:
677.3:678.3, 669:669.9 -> 8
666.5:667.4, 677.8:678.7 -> 8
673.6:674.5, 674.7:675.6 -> 15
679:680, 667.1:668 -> 12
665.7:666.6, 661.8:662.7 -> 5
